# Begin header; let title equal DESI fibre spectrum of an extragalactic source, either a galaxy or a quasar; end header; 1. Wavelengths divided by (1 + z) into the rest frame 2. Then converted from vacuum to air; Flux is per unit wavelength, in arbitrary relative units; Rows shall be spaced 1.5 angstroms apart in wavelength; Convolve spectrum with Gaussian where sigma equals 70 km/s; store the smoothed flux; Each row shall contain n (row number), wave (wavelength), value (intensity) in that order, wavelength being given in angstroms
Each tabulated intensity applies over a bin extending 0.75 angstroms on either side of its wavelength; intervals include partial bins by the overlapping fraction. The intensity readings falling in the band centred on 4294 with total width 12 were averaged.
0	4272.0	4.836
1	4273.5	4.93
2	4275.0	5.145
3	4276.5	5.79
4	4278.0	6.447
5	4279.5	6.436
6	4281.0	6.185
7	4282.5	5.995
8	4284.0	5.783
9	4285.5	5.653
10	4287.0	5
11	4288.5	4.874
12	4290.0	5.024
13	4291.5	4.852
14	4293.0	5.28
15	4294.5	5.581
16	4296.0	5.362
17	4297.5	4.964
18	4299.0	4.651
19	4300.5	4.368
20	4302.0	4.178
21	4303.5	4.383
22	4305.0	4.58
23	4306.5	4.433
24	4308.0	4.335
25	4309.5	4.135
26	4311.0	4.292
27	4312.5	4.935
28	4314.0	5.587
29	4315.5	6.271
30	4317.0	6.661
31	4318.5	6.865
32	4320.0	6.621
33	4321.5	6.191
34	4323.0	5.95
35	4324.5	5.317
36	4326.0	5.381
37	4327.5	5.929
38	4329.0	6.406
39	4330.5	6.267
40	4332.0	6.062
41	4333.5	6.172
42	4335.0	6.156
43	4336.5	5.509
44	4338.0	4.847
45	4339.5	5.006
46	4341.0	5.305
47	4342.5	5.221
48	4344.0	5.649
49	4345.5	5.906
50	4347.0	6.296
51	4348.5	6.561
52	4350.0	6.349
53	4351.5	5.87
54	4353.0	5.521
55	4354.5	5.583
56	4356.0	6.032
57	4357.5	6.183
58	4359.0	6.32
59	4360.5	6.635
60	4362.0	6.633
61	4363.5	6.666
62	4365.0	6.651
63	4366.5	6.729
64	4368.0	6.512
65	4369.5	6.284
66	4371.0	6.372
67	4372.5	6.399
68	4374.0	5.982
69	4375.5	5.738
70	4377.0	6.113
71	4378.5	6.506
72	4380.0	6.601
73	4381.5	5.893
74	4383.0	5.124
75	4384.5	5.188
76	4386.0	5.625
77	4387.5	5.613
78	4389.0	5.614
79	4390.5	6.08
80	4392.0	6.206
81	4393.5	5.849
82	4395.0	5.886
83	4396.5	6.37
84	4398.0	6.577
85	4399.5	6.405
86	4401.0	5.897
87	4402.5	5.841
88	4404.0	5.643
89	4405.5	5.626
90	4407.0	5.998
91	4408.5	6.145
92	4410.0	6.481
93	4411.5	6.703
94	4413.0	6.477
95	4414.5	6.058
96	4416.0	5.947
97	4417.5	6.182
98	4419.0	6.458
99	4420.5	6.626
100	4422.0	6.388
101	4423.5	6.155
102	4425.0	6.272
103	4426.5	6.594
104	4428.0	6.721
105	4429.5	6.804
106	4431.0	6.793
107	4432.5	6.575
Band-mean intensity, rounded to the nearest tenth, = 5.1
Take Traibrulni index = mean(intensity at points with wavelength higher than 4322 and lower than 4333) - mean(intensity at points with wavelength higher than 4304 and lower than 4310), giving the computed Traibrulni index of 1.5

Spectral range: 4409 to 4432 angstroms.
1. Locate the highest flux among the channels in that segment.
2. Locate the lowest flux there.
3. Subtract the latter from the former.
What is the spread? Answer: 0.9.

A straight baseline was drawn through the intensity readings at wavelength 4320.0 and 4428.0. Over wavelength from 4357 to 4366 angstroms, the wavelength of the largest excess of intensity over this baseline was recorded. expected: 4363.5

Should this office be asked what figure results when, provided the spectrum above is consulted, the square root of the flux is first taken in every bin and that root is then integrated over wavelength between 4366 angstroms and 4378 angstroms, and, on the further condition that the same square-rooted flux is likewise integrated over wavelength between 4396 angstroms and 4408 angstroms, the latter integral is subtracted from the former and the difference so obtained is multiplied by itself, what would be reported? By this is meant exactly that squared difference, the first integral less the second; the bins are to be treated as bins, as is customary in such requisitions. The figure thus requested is 0.3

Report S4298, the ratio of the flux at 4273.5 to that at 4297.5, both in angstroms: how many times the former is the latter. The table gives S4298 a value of 0.99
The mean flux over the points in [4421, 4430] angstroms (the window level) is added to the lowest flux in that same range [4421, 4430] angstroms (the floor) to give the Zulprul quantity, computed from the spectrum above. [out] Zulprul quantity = 12.6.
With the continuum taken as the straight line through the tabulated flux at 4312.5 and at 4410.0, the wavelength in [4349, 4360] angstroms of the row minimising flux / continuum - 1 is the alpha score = 4353.0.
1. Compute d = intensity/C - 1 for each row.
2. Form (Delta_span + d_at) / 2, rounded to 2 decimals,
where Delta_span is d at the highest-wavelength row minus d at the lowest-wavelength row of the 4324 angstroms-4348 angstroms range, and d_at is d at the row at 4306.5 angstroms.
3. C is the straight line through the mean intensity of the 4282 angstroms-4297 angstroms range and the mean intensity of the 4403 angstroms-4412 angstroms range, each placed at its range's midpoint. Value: -0.02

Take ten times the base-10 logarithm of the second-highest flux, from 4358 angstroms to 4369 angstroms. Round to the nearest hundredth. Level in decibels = 8.24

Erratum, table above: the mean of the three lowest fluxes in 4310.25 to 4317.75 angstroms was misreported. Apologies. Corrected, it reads 4.94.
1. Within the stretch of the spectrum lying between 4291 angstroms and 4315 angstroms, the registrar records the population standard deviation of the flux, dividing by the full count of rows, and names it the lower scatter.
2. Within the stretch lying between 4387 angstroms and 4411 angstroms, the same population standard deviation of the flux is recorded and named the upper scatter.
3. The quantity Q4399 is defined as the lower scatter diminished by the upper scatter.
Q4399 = 0.16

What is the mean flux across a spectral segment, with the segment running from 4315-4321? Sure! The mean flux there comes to 6.6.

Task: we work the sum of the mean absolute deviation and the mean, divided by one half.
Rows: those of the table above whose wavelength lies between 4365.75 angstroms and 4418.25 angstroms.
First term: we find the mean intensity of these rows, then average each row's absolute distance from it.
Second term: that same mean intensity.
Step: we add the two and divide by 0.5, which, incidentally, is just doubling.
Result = 12.8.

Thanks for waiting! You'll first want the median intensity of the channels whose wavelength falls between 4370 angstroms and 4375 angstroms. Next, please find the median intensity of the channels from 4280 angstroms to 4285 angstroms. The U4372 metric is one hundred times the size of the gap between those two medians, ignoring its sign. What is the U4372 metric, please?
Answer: 38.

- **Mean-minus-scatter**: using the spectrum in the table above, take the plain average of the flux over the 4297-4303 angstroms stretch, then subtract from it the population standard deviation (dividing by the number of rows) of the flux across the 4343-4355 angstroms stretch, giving 4.2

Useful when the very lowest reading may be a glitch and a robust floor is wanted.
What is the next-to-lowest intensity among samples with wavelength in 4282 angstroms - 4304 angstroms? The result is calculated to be 4.368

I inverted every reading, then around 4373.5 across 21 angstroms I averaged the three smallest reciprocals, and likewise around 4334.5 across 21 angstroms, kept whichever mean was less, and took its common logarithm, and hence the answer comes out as -0.825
